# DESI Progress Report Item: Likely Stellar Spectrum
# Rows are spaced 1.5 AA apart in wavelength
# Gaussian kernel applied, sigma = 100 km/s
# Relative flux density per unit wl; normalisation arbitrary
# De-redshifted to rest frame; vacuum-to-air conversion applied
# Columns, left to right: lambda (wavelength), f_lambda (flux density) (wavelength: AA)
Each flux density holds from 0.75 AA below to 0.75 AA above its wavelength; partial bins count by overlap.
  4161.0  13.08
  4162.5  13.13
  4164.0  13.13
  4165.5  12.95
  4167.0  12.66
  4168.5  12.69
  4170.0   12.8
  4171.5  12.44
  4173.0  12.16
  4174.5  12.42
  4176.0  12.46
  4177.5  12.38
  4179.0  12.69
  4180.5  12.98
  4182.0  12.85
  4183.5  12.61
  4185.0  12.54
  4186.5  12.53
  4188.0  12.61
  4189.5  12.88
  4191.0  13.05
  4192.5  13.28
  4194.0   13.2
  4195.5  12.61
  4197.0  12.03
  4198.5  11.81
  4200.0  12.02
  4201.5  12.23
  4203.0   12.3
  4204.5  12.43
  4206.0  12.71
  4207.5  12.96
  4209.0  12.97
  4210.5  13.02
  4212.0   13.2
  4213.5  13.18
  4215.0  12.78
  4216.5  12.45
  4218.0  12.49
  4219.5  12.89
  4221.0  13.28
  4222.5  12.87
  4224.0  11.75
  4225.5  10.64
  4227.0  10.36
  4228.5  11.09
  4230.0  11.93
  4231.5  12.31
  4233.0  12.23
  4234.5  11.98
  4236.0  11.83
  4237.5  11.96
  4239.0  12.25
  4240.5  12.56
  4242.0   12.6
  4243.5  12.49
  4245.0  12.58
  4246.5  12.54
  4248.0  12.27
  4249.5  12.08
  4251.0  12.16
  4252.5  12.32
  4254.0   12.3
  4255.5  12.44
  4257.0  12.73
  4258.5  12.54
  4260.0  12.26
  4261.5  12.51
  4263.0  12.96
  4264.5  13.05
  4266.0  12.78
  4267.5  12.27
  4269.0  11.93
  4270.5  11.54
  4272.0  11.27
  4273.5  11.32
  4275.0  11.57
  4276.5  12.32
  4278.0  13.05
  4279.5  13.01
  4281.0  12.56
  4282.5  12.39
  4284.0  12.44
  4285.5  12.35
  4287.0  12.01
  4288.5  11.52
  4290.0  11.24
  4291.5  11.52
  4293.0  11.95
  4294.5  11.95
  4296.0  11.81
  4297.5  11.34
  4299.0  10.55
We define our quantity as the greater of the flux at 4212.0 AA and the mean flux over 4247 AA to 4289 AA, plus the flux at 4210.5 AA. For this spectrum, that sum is 26.2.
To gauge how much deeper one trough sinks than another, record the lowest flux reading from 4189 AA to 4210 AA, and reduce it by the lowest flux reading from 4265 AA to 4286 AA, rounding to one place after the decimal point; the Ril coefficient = 0.5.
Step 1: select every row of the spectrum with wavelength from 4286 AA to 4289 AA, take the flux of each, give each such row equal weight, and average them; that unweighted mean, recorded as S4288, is 11.8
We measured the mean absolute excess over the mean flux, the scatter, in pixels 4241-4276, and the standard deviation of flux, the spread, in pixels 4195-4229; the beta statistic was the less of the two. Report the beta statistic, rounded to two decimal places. 0.36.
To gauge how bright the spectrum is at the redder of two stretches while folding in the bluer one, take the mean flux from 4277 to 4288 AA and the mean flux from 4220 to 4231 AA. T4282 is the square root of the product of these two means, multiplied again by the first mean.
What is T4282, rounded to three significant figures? 152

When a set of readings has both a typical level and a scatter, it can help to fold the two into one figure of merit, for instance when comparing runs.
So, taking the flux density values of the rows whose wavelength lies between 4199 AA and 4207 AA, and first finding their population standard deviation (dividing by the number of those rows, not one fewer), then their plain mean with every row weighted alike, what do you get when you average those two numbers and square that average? 39.5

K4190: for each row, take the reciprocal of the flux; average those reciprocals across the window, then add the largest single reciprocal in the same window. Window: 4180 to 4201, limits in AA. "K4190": 0.164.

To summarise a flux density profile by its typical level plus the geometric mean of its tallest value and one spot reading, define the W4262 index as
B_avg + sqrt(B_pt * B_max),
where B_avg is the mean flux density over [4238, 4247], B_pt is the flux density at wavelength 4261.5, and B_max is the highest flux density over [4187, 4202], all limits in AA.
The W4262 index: 25.4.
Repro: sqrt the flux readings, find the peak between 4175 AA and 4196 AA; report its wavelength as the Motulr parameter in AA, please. 4192.5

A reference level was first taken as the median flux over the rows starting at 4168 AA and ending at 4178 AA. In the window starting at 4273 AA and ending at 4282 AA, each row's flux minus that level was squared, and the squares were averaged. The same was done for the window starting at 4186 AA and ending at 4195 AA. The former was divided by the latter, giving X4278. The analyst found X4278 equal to 1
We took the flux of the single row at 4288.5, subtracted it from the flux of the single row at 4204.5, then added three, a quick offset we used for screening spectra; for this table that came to 3.9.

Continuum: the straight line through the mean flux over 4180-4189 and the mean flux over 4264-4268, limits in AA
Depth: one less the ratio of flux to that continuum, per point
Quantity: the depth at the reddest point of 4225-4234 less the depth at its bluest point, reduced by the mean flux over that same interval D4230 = -11.6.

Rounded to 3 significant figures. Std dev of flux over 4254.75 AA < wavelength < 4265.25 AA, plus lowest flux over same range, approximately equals 12.5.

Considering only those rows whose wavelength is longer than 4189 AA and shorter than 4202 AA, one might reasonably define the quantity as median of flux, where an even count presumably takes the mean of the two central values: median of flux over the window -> 12.61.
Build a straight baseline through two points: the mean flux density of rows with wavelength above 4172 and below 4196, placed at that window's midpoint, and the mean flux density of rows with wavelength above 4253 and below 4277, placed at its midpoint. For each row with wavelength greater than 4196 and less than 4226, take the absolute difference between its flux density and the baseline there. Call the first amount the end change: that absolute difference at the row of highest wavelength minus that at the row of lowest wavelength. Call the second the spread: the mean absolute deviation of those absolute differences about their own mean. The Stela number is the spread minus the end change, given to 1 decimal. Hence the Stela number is -1.0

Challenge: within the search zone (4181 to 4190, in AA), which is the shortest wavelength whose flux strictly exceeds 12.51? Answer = 4182.0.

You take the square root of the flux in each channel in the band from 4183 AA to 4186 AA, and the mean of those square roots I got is 3.55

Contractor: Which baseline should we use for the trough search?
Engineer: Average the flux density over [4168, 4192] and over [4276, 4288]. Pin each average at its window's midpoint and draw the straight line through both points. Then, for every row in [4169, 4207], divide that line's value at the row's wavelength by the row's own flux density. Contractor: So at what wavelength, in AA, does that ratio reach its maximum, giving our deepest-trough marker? 4198.5 AA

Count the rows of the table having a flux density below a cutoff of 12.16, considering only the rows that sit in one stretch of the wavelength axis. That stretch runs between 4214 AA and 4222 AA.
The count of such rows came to 0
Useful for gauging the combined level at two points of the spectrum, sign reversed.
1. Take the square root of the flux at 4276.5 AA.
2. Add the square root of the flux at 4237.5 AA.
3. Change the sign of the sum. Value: -6.97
